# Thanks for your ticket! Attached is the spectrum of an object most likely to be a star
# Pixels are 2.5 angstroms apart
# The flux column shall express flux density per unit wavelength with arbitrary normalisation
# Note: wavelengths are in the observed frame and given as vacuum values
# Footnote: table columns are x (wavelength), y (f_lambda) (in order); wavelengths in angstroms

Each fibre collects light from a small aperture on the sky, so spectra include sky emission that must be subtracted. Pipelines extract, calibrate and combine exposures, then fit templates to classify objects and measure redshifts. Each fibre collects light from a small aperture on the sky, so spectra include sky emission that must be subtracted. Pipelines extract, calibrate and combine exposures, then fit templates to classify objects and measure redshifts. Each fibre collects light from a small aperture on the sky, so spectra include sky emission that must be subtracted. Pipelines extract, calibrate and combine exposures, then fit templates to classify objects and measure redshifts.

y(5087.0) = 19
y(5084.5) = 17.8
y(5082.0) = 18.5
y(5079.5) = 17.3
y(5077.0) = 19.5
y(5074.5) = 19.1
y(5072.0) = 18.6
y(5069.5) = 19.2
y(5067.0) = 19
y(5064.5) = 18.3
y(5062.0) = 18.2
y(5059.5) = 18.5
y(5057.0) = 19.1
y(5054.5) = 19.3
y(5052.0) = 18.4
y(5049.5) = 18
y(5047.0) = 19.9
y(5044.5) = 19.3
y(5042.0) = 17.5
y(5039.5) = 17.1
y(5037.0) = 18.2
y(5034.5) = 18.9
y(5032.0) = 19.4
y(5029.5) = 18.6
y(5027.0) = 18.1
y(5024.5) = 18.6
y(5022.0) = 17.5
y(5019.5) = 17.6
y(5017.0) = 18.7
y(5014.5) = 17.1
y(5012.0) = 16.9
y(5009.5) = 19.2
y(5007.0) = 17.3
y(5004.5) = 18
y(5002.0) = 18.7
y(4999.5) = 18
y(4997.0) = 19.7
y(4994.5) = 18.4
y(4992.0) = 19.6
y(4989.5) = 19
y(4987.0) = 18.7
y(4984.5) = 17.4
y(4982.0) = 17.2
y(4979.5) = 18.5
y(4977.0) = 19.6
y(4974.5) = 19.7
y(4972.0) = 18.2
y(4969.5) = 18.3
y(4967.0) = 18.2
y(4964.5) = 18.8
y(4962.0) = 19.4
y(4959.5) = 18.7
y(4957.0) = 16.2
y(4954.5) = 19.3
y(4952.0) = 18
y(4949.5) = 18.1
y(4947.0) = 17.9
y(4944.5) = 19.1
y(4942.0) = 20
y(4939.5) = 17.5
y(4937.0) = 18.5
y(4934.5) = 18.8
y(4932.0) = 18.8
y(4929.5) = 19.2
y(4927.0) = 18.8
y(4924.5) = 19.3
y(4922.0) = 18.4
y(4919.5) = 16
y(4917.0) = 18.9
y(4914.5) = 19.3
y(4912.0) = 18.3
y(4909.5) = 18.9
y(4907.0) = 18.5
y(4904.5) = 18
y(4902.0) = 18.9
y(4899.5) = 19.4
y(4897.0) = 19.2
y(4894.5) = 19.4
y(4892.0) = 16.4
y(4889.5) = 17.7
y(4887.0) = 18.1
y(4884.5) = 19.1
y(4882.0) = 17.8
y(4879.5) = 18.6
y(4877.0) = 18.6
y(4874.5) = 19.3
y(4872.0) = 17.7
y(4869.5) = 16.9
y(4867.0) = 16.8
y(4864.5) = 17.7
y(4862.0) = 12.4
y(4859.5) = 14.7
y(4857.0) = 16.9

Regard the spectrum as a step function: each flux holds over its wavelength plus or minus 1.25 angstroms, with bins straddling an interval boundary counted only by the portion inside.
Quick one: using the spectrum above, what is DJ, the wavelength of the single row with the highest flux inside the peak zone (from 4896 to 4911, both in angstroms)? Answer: 4899.5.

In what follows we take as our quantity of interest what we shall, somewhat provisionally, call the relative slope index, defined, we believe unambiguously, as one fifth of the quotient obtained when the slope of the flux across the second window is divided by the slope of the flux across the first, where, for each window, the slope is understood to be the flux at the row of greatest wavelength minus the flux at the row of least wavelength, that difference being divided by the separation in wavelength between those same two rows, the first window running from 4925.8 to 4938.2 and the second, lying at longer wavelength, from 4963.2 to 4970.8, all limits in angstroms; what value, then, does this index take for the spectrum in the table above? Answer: 0.7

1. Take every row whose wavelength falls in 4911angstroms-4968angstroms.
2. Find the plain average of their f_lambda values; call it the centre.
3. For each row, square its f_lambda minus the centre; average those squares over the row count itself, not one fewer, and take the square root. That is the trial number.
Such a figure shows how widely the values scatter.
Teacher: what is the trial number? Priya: 0.93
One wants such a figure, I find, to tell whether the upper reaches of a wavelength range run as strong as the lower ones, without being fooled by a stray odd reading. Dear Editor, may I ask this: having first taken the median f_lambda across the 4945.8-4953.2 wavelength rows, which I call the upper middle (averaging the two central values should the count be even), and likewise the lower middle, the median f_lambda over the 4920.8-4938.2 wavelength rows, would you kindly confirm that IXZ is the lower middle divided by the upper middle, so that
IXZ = 1.04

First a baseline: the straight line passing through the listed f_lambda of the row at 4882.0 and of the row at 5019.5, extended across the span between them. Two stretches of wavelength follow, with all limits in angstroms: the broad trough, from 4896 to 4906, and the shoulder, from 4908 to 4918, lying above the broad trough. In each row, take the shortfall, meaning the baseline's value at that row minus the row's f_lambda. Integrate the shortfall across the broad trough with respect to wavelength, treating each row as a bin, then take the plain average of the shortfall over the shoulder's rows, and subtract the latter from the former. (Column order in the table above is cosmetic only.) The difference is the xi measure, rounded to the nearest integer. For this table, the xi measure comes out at -10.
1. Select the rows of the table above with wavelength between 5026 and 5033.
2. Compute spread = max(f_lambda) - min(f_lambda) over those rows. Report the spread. 1.3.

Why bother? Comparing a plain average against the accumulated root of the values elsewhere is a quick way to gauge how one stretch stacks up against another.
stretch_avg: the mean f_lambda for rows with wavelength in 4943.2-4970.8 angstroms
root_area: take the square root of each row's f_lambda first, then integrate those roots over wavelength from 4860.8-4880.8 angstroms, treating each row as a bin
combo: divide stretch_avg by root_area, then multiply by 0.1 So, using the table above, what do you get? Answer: 0.022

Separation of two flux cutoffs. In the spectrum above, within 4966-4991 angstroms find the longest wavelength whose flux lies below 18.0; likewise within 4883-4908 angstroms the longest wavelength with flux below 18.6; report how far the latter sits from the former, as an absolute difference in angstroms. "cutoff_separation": 77.5 angstroms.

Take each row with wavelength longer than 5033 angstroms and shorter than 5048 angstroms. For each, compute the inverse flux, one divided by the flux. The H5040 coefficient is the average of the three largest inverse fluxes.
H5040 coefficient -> 0.0569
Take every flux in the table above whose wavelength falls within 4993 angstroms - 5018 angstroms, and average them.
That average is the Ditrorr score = 18.2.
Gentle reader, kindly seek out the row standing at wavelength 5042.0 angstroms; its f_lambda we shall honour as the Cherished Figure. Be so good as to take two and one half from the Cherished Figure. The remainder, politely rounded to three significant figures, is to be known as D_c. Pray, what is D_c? 15.0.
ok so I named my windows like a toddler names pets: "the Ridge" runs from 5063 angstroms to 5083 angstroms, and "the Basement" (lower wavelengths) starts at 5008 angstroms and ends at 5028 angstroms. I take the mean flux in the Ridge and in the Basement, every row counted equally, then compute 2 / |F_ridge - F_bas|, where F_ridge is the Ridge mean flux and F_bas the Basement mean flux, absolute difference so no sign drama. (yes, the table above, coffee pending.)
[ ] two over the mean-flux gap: 3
